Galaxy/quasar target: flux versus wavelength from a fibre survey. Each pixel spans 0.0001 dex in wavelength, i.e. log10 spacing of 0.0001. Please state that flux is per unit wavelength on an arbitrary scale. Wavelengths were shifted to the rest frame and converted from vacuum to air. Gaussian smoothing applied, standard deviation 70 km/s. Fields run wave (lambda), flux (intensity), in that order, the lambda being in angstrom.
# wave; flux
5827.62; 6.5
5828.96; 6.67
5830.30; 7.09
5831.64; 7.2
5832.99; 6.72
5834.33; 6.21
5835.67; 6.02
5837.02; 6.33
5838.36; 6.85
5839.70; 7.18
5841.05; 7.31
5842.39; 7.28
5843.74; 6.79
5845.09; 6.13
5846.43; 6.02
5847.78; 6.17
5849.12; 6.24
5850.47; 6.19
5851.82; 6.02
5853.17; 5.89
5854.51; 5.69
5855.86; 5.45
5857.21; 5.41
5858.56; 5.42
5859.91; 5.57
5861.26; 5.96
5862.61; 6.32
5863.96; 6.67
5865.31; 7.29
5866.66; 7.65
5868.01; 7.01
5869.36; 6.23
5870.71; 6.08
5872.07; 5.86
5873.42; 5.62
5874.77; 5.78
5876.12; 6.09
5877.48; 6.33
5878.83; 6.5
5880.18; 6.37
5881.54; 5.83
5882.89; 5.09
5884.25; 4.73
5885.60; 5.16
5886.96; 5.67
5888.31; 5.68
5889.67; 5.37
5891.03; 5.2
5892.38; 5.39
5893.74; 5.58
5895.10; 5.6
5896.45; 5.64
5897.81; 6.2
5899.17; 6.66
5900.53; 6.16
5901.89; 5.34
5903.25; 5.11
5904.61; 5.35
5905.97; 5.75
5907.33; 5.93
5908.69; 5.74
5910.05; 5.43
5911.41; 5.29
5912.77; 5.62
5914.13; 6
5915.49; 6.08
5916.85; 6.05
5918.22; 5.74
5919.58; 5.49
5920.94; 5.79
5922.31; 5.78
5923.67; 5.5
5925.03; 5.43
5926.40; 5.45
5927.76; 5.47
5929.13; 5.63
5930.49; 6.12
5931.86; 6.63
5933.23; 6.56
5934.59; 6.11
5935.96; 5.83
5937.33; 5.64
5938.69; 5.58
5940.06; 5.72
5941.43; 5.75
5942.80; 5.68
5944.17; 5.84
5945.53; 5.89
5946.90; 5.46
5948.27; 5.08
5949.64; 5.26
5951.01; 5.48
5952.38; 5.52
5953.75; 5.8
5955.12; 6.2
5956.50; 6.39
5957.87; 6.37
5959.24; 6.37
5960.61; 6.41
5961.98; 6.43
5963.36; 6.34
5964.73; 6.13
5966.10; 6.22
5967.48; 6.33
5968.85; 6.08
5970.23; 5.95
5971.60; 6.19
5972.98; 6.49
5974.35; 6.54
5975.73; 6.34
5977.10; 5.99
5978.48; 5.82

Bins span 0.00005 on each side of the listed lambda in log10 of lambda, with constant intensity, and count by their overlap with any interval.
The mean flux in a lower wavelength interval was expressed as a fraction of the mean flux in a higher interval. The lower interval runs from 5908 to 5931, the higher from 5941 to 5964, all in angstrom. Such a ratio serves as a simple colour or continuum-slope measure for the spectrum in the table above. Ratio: 0.96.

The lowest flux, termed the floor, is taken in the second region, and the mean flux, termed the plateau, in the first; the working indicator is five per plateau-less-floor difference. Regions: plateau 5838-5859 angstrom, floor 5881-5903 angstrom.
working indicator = 3.3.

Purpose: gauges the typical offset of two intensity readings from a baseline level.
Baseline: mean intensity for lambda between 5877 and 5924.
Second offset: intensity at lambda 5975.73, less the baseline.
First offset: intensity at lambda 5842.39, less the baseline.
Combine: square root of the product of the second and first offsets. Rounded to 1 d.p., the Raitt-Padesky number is 1.0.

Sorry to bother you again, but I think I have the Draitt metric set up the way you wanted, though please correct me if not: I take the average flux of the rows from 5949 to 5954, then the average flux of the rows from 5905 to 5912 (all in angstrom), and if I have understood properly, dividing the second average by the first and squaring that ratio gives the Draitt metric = 1.0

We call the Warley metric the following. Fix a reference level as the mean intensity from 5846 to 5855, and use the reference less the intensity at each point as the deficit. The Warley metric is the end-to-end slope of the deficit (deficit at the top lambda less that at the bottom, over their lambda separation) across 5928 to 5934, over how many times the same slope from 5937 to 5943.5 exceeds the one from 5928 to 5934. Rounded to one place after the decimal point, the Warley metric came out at -7.0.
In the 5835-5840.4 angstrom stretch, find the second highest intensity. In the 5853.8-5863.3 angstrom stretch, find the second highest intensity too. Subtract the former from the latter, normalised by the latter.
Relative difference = -0.15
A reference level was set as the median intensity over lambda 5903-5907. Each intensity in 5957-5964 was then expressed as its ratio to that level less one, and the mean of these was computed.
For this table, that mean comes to 0.193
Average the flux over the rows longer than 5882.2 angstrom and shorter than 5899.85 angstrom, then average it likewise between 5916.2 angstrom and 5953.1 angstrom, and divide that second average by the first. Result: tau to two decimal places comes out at 1.03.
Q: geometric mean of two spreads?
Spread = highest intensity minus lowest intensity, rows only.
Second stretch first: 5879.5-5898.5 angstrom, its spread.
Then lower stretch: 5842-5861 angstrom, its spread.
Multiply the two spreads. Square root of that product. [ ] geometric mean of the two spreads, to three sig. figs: 1.75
